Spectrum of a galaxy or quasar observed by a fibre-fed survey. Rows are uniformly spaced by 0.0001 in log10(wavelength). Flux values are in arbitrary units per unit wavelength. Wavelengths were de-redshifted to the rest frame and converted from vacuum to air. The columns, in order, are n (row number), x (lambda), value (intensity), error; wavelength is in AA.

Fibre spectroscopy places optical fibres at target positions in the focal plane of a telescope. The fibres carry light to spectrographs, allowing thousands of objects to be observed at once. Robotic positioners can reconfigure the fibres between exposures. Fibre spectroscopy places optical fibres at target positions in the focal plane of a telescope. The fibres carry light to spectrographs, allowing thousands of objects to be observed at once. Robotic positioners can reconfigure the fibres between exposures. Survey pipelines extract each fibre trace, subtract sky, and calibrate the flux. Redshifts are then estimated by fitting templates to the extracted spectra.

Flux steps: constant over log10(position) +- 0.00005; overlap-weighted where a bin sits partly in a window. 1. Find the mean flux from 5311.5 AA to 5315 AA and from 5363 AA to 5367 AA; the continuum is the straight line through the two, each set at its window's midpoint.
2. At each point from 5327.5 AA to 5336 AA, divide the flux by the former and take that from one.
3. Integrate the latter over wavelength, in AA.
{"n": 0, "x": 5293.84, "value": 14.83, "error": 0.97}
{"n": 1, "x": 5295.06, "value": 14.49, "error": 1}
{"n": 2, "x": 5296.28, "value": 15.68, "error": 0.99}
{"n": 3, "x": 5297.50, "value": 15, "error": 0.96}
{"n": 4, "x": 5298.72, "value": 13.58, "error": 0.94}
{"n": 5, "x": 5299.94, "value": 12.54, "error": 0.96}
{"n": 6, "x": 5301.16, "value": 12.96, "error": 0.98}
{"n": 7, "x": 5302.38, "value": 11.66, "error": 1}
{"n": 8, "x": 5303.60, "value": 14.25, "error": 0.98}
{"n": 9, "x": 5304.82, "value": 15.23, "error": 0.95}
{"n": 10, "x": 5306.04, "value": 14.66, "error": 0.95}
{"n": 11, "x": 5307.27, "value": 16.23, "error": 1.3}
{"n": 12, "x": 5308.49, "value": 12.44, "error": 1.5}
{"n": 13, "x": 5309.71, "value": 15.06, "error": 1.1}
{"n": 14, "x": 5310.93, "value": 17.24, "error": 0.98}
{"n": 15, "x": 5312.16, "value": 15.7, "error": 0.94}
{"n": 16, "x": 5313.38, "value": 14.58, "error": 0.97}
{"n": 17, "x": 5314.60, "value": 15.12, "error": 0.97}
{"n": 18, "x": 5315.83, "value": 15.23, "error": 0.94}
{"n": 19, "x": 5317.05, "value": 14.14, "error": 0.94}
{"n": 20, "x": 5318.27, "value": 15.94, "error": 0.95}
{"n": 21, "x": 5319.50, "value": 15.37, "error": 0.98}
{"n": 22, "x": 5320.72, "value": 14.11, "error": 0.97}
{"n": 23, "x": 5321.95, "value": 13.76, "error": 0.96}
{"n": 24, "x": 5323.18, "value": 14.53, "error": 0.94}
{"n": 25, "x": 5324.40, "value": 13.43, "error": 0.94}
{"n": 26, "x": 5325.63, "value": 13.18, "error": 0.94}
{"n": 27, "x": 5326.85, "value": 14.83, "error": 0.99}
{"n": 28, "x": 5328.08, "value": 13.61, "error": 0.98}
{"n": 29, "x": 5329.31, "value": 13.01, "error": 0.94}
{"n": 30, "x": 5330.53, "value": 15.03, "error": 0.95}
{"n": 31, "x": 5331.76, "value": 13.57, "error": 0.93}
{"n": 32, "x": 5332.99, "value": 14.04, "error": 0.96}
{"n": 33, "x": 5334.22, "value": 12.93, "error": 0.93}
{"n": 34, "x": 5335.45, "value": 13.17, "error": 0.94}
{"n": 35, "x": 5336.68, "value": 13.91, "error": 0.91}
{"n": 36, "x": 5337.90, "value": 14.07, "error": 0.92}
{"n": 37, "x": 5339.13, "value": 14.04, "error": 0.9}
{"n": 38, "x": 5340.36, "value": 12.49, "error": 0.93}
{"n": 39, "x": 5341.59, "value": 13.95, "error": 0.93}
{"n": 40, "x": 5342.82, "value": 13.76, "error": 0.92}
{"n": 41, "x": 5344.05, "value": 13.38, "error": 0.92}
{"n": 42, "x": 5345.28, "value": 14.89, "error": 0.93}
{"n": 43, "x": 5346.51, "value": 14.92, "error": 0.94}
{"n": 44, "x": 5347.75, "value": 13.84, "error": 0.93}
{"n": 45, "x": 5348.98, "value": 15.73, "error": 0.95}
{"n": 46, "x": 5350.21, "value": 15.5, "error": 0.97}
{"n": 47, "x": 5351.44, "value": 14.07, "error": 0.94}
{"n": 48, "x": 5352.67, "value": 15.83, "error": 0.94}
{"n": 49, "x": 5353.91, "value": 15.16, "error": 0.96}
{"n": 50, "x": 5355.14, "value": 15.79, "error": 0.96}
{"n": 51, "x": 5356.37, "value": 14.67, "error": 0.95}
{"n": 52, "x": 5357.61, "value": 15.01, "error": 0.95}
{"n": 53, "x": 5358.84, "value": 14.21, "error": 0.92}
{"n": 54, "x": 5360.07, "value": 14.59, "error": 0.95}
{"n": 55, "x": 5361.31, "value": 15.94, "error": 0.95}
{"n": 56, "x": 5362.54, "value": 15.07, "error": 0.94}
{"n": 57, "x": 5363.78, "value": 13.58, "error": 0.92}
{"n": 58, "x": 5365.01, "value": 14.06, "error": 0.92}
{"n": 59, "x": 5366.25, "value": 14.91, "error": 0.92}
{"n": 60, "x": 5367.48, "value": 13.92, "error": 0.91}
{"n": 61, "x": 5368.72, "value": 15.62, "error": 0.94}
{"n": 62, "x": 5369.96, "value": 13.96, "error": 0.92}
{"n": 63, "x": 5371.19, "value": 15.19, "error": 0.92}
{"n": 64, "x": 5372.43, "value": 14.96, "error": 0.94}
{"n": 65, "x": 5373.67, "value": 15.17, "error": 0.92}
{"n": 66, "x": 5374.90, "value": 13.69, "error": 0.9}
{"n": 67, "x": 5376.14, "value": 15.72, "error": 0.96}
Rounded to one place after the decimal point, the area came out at 0.7 AA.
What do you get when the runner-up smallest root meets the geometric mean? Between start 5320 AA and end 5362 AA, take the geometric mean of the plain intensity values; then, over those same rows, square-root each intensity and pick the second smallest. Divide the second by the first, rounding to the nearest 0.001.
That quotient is 0.253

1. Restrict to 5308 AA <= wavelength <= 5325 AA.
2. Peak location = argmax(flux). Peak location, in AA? 5310.93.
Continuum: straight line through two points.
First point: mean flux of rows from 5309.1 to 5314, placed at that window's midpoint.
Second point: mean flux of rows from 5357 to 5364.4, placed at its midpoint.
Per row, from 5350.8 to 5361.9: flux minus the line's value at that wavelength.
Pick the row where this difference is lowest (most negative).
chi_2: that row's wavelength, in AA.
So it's 5351.44 AA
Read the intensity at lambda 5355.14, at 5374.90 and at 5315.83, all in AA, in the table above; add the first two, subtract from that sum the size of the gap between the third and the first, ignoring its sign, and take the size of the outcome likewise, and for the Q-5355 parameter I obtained 28.9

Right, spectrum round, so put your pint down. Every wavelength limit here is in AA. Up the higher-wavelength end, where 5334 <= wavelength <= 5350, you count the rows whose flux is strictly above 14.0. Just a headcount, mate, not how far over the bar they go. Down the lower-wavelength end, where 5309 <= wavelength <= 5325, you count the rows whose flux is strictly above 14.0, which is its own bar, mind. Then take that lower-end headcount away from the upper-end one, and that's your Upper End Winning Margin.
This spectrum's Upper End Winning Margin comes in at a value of -6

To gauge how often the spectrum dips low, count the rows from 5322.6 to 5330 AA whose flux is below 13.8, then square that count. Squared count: 16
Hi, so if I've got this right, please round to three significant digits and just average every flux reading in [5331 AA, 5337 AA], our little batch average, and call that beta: 13.5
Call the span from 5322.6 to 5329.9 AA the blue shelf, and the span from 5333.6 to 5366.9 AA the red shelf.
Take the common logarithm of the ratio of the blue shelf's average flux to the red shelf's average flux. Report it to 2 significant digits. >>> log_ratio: -0.020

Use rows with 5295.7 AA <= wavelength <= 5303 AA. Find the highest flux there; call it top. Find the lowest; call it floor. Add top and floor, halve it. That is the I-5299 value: 13.7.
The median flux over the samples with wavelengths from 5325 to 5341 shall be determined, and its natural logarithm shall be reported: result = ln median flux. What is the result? 2.61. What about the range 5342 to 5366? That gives 2.70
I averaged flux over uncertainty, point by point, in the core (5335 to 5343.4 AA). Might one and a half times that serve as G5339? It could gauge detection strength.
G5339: 22.2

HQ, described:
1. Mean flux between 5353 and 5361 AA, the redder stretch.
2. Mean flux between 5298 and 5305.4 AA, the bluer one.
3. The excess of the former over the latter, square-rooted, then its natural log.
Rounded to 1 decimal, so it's 0.2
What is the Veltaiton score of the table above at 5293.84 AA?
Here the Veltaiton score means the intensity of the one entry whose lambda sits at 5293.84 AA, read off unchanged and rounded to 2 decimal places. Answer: 14.83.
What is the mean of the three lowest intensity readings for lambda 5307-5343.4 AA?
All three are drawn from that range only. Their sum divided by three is 12.6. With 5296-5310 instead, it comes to 12.2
